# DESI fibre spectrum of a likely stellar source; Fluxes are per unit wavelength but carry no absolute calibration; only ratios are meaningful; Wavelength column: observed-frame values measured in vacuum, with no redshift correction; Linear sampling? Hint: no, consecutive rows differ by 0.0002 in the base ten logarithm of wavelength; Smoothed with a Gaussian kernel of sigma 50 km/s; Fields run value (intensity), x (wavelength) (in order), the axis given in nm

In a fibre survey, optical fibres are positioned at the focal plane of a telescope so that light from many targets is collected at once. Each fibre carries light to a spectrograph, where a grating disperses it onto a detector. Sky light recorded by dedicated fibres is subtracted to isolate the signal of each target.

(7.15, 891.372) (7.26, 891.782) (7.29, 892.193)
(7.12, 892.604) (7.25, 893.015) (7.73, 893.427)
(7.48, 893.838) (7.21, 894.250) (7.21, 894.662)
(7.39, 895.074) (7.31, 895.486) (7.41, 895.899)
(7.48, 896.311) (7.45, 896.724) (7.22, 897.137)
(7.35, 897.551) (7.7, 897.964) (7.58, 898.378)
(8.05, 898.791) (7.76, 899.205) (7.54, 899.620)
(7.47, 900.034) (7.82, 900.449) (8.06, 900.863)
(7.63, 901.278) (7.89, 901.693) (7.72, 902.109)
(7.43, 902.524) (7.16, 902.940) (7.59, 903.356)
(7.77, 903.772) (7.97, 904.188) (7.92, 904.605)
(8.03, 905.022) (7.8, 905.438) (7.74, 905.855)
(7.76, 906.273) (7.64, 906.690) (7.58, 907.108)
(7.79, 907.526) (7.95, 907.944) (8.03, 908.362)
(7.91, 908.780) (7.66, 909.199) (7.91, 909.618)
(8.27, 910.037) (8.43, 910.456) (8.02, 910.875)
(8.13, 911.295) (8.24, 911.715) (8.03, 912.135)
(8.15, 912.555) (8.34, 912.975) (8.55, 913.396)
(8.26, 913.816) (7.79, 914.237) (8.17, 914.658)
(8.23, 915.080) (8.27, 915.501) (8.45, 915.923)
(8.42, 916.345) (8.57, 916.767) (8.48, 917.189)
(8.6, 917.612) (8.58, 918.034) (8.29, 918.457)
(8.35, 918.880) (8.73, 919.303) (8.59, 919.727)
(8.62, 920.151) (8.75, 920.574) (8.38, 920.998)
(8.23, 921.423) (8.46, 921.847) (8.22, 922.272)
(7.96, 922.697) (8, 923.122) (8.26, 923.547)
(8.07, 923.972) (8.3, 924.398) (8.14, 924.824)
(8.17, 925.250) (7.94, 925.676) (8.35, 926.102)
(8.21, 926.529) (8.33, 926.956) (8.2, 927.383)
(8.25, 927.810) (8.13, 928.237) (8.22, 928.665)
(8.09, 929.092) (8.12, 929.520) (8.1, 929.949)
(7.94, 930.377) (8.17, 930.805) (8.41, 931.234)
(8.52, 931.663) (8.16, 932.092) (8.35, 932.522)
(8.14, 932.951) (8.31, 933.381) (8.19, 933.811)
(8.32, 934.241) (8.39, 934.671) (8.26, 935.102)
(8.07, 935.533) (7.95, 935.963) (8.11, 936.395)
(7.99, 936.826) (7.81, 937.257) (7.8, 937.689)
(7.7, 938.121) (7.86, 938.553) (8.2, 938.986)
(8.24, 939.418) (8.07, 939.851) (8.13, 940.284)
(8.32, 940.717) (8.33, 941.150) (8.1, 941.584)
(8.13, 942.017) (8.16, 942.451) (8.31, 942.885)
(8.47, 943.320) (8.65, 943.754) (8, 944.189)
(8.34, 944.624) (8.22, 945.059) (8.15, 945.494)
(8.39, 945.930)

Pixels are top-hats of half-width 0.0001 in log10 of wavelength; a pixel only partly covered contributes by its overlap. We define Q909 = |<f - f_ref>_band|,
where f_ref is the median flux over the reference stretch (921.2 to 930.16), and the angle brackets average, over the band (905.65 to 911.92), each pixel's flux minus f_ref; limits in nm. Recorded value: 0.26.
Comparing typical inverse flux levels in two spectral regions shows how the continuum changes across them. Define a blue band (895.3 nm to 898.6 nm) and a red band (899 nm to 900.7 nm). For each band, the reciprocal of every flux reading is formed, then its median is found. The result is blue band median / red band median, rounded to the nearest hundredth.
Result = 1.03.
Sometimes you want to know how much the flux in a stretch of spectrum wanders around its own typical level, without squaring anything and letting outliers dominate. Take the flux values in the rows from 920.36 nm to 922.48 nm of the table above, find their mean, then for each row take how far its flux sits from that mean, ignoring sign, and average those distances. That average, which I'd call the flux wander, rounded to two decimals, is 0.16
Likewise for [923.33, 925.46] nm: 0.07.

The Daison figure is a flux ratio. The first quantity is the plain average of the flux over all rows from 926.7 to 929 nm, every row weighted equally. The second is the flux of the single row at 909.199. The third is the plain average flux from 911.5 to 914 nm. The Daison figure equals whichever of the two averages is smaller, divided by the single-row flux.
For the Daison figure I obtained 1.07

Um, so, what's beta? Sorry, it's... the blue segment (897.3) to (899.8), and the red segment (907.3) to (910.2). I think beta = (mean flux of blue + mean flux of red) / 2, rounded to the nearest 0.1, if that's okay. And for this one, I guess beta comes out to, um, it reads 7.8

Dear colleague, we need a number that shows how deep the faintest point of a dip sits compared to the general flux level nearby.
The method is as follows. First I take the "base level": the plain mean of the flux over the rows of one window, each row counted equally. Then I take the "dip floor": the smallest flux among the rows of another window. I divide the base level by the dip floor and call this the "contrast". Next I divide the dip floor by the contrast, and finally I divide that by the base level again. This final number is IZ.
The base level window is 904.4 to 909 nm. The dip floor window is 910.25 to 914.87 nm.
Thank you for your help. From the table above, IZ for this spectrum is 0.99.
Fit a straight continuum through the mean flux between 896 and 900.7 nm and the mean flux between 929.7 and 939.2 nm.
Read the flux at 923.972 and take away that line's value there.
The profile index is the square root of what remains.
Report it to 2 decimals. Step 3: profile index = 0.32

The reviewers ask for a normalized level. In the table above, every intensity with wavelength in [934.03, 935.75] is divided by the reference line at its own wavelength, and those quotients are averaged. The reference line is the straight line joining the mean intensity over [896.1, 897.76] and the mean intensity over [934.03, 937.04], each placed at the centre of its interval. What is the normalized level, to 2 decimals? 1.01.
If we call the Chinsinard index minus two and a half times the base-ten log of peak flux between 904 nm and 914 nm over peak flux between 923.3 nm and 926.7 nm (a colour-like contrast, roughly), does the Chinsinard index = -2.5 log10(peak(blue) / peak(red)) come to -0.026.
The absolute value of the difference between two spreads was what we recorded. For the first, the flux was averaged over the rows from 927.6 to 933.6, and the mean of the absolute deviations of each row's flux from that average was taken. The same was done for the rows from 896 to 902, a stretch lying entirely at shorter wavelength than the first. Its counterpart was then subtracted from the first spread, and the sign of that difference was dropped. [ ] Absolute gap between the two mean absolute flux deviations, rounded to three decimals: 0.087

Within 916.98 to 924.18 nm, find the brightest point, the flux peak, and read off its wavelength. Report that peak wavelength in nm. 920.574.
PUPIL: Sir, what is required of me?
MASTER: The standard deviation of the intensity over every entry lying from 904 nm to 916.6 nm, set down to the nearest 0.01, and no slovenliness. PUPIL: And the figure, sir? 0.26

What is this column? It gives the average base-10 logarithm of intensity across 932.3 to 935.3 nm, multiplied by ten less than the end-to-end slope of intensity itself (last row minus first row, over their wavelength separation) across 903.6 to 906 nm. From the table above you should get -9.19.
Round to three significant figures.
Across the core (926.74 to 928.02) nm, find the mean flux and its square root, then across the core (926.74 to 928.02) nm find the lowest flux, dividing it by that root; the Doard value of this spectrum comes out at 2.85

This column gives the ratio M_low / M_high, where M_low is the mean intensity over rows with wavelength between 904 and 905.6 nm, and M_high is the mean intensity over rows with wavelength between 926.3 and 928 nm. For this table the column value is 0.962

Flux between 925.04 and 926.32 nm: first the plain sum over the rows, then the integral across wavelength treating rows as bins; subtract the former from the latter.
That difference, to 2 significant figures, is -14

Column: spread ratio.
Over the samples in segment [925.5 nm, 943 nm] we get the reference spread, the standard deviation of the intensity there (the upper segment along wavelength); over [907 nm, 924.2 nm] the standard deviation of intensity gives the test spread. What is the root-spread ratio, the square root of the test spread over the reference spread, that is 1.27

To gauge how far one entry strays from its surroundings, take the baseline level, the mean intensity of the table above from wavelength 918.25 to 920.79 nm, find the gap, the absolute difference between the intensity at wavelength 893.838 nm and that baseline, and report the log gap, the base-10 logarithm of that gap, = 0.0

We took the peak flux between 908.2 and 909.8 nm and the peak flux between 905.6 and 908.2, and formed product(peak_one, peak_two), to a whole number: 64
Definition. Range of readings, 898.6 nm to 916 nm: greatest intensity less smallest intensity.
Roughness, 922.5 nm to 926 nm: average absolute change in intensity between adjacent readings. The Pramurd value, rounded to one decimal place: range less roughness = 1.2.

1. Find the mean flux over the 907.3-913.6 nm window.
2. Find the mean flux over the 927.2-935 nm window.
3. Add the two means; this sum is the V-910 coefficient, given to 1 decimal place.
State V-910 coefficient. 16.3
